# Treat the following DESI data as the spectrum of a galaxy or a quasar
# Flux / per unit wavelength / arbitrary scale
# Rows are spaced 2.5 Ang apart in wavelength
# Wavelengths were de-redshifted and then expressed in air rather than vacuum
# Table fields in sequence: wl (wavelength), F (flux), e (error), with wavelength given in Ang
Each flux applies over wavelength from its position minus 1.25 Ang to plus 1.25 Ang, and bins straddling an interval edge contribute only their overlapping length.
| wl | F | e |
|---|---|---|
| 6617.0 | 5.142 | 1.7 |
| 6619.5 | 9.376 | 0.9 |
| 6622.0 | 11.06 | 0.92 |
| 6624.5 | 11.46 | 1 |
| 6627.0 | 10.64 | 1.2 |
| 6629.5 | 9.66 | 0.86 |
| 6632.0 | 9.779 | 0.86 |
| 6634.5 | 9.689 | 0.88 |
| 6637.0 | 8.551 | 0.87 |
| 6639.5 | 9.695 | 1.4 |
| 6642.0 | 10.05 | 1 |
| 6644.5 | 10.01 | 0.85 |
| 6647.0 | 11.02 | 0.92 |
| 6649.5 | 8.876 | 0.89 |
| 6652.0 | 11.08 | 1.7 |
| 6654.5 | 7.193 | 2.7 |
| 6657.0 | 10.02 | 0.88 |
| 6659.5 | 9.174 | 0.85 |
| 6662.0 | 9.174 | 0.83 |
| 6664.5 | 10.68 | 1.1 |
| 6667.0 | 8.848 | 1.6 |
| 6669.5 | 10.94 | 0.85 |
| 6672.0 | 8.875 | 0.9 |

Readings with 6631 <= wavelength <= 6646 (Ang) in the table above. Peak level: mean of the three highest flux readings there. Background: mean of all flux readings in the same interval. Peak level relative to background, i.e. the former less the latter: 0.3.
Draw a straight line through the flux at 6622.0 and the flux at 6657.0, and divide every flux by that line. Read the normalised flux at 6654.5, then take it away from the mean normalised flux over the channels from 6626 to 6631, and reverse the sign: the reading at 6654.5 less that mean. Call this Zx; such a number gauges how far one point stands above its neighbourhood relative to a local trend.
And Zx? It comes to -0.22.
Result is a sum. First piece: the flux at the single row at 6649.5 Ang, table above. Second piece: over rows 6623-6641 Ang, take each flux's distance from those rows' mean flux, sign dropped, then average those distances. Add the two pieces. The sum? 9.5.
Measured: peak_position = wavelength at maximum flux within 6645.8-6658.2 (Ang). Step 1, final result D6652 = 6652.0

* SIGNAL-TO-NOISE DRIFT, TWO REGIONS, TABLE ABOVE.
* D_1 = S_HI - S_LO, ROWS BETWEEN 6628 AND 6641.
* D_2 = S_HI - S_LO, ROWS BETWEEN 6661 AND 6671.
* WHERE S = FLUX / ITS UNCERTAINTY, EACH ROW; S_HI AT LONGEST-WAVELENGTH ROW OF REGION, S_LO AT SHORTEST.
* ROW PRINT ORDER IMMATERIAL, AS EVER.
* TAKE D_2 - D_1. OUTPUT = 6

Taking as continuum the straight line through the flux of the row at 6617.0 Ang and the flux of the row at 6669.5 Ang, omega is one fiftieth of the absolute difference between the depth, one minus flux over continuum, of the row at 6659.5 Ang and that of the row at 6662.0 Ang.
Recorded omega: 0.001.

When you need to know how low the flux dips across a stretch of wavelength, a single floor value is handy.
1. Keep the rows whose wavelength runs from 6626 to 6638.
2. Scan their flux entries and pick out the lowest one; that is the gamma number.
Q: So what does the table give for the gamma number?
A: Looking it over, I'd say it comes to 8.551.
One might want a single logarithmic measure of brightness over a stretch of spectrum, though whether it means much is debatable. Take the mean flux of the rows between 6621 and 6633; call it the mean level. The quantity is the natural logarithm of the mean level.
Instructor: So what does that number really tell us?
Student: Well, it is 2.35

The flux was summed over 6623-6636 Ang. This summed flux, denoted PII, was 51.2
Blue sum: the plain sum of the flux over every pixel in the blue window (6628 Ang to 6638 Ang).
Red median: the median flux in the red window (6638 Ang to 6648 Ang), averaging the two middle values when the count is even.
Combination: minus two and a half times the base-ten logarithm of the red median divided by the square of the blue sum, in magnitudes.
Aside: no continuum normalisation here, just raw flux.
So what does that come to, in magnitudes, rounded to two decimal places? 5.38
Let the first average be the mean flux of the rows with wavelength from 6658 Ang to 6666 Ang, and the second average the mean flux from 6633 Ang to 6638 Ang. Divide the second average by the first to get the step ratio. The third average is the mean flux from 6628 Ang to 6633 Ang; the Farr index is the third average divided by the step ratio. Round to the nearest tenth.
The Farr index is 10.3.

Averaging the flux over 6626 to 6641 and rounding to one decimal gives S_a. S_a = 9.7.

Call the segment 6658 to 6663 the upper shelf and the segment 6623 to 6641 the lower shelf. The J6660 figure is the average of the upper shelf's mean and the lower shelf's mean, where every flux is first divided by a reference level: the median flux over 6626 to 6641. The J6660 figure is 0.99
